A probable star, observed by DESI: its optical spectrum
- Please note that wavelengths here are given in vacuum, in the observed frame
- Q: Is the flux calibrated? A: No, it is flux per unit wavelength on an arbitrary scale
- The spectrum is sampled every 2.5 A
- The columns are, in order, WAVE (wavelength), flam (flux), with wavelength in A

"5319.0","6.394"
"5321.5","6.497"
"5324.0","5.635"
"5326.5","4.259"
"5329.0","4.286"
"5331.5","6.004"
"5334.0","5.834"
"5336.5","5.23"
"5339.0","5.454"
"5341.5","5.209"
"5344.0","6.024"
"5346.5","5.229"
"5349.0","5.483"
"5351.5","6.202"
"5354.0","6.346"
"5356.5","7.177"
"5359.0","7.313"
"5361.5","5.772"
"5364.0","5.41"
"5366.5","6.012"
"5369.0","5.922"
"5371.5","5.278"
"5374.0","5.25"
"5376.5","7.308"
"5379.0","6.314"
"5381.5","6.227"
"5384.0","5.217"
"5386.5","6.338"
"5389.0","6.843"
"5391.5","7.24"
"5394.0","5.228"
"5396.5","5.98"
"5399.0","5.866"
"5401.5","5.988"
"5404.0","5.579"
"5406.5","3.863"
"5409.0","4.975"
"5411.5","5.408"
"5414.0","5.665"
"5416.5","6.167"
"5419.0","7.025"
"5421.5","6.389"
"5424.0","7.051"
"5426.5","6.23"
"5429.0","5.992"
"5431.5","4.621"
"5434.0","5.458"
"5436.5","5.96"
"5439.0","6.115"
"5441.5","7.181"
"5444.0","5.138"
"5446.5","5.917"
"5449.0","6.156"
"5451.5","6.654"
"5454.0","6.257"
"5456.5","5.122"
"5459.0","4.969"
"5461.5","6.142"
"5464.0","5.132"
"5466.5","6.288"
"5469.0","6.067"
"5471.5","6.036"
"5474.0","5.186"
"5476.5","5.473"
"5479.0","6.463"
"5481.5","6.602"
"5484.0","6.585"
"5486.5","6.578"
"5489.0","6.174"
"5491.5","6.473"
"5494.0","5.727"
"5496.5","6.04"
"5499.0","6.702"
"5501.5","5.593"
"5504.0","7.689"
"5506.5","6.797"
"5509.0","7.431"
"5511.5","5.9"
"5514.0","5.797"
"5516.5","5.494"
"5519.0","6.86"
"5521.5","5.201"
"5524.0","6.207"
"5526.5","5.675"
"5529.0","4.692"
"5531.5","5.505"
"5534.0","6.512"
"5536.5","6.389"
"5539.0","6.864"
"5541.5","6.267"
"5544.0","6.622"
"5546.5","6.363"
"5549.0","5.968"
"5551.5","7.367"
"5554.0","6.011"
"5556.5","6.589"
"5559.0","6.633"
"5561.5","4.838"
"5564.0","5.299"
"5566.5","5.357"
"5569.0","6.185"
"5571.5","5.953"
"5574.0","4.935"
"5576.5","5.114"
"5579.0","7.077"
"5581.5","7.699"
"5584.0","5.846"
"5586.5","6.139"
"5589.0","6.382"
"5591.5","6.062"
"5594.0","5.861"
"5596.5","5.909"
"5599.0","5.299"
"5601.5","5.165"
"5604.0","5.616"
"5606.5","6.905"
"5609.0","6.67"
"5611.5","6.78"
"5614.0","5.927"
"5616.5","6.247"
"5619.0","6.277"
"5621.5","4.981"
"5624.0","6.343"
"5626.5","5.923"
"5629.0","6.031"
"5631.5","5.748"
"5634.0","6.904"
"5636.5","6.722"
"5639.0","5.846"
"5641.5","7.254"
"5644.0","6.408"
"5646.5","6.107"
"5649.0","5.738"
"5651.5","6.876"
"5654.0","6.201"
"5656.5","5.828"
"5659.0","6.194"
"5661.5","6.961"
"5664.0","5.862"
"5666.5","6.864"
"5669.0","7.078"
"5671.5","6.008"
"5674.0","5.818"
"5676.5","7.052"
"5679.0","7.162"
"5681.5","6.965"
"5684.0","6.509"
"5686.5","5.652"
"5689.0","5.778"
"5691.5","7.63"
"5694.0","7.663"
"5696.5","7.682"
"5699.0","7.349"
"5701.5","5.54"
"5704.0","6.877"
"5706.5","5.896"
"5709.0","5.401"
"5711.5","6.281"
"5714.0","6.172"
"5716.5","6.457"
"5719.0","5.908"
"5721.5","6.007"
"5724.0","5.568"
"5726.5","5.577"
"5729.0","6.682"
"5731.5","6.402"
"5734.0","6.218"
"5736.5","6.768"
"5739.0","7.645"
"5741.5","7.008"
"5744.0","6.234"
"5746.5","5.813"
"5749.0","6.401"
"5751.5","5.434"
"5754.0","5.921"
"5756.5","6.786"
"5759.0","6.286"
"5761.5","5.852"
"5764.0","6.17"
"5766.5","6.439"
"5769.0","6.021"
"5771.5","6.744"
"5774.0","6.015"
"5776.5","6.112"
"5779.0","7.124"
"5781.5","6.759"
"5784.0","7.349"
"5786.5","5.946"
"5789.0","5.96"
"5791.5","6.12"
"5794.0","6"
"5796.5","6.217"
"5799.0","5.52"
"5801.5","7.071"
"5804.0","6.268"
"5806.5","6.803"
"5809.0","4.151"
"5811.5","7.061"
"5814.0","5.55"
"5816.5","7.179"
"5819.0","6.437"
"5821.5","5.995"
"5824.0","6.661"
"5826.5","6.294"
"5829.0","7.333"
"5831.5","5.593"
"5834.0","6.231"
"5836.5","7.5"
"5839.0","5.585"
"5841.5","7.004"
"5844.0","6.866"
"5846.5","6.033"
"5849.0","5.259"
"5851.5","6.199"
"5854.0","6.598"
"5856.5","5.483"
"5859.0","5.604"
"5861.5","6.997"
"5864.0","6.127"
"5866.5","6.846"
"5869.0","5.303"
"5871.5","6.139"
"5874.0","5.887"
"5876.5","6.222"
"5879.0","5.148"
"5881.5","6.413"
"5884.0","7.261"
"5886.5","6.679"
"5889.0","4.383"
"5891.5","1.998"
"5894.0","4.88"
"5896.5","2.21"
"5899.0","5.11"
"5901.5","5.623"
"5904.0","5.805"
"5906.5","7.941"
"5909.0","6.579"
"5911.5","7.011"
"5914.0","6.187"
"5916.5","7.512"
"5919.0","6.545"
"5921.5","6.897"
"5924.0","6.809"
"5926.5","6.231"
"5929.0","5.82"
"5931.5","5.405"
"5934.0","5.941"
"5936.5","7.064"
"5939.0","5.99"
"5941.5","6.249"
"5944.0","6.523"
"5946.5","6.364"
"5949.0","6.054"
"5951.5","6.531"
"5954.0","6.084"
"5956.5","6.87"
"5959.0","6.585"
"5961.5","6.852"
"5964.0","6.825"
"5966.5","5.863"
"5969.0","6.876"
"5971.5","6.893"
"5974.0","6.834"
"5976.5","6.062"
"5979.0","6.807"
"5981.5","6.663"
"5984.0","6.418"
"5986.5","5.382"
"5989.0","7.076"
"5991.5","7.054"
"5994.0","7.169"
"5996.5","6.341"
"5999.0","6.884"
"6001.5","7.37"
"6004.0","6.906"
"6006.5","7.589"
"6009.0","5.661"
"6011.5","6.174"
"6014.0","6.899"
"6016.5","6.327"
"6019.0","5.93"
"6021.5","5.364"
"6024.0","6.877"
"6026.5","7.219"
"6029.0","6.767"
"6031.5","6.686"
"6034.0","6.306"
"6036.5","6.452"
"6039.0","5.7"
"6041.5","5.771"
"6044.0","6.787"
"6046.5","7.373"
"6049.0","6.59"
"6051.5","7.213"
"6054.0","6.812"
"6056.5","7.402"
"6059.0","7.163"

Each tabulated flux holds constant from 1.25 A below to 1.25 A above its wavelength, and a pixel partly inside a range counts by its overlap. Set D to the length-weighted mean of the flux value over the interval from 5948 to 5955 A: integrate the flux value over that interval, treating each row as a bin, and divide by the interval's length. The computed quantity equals 6.23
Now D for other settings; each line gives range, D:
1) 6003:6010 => 6.75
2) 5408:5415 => 5.35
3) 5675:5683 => 7.00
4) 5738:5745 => 6.96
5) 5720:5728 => 5.75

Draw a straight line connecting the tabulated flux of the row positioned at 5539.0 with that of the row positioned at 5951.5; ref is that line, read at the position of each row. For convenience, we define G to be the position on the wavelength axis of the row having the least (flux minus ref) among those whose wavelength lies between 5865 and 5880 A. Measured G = 5879.0 A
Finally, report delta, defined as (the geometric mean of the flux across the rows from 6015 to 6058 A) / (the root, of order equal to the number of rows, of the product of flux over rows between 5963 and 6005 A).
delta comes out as 0.98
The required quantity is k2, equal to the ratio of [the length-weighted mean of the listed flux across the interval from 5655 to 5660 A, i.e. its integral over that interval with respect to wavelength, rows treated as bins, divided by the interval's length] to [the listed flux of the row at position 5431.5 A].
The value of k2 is 1.3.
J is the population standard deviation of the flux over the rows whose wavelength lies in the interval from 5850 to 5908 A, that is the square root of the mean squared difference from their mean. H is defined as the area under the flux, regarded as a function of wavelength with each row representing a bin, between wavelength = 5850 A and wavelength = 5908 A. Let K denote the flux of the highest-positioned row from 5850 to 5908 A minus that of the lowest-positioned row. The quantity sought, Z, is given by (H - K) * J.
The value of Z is 448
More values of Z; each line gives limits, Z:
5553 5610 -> 244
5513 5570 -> 231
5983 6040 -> 229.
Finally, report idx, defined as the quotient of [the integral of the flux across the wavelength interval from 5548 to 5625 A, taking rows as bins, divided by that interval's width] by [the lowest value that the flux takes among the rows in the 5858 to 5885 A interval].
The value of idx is 1.17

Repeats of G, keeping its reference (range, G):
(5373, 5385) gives 5384.0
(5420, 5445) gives 5431.5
